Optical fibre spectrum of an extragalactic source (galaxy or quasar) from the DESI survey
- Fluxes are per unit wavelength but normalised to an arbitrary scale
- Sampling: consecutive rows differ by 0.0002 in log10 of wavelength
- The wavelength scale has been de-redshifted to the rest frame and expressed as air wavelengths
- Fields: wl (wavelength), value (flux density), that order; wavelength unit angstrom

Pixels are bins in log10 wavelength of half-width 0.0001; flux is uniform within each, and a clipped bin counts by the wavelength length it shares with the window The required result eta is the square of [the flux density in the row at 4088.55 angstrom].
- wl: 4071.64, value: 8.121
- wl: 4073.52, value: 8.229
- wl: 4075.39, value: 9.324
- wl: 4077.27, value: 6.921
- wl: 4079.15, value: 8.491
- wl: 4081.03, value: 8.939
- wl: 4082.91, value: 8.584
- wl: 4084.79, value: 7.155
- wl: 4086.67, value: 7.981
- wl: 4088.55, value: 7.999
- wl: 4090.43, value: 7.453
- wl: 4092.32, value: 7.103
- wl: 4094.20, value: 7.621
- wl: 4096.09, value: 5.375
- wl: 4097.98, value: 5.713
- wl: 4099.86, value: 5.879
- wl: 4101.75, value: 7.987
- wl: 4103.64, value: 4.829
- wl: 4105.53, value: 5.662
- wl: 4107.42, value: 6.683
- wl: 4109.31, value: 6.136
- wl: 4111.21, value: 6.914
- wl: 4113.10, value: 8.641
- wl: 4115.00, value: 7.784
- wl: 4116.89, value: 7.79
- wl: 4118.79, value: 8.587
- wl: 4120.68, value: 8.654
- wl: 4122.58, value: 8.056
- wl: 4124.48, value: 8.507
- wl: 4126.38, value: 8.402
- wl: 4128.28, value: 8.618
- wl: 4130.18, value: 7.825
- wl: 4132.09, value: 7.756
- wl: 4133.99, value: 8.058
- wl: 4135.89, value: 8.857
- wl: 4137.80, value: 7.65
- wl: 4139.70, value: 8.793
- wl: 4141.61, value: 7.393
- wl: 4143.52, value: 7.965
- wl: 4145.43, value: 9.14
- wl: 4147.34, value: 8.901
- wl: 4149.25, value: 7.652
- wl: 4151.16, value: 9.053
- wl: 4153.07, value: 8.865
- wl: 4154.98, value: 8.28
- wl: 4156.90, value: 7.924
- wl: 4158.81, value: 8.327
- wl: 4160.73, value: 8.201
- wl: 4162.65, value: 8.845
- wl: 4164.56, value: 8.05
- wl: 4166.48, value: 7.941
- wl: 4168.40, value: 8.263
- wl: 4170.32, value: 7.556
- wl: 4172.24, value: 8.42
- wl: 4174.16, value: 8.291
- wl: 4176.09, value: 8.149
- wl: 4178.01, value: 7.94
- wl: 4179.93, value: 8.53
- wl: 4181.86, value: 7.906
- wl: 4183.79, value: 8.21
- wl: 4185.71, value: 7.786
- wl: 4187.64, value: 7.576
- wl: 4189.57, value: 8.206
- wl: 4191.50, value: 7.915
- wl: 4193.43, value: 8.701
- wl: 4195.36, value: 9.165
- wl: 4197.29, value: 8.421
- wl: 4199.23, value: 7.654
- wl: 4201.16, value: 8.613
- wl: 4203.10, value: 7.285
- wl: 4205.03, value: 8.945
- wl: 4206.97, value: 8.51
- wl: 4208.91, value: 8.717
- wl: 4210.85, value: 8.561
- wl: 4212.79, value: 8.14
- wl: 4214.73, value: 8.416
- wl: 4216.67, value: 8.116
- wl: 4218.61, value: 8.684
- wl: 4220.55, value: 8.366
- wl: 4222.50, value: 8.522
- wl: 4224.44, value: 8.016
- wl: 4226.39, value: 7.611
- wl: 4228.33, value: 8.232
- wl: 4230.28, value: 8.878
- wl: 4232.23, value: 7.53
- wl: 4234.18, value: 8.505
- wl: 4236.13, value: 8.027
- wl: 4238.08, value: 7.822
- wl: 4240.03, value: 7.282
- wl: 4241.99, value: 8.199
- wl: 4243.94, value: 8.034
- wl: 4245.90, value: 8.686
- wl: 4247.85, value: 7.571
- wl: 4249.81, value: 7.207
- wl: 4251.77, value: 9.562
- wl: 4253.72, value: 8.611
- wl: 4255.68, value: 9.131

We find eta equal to 64.0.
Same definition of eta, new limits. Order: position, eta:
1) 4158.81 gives 69.3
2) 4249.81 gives 51.9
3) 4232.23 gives 56.7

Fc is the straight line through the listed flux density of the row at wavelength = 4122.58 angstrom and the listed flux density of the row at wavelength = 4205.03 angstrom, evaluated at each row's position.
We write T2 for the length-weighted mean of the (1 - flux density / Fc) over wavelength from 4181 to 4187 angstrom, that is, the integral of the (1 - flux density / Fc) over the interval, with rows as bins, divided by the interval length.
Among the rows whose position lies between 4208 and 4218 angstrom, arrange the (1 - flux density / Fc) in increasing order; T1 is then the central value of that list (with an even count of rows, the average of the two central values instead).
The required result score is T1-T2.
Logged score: -0.02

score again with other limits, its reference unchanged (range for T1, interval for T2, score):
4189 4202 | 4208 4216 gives -0.01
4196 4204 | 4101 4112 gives -0.10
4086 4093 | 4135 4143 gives -0.01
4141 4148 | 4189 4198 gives -0.05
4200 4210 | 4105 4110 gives -0.18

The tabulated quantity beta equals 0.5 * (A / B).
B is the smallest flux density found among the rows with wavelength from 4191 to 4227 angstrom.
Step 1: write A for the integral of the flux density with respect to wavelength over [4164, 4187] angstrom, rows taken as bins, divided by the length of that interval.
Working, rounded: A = 8.08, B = 7.285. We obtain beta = 0.555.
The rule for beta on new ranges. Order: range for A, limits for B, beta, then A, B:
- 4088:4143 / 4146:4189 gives 0.495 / 7.48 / 7.556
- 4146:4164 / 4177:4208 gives 0.580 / 8.46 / 7.285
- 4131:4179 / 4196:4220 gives 0.566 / 8.25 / 7.285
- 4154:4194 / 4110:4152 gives 0.589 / 8.14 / 6.914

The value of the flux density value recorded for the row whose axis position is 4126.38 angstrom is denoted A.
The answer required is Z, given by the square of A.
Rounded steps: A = 8.402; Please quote 71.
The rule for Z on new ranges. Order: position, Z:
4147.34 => 79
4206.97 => 72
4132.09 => 60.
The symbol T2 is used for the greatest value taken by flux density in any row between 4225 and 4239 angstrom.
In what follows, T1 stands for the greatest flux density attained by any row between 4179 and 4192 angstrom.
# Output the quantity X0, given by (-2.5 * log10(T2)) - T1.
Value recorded -10.9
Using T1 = 8.53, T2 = 8.878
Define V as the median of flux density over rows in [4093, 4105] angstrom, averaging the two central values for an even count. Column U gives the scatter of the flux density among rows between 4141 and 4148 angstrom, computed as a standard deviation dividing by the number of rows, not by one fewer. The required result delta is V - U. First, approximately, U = 0.7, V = 5.8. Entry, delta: 5.1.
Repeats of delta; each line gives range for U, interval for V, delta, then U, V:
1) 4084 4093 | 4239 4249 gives 7.6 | 0.4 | 8.0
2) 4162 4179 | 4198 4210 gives 8.2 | 0.3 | 8.6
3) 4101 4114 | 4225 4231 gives 7.0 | 1.2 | 8.2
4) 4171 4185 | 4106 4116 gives 6.7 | 0.2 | 6.9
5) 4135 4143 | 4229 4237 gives 7.6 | 0.7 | 8.3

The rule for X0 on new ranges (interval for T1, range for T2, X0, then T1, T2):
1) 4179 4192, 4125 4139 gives -10.9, 8.53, 8.857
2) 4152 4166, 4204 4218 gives -11.2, 8.865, 8.945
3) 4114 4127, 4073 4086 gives -11.1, 8.654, 9.324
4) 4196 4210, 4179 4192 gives -11.3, 8.945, 8.53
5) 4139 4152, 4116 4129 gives -11.5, 9.14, 8.654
